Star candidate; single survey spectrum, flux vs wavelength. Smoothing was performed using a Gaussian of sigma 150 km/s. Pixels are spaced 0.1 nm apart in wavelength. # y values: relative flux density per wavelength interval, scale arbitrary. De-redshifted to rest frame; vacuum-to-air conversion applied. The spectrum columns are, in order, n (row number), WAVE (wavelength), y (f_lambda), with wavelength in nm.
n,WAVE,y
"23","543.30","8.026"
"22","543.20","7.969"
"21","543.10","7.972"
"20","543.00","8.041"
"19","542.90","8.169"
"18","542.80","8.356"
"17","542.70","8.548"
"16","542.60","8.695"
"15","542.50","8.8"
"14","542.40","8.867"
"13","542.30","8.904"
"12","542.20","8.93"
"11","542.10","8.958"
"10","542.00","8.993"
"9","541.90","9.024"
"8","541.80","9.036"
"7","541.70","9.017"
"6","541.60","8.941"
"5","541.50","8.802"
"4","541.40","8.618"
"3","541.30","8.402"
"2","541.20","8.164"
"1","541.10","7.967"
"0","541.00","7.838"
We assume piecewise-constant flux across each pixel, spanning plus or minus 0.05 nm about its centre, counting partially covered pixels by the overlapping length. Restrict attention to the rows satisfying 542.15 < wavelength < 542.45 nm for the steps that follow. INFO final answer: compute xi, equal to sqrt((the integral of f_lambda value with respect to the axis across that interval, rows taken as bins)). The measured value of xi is 1.6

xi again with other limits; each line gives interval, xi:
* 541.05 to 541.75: 2.4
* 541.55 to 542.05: 2.1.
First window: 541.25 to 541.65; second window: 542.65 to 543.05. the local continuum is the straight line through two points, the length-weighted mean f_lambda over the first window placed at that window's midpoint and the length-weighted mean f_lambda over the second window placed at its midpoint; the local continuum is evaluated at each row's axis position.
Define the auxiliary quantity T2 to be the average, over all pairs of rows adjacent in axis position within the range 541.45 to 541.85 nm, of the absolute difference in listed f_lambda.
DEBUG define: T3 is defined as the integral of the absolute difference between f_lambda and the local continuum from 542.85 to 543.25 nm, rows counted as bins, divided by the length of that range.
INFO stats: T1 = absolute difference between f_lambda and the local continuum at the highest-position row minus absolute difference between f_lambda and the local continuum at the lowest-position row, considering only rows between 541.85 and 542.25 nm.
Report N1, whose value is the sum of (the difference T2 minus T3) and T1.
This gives -0.11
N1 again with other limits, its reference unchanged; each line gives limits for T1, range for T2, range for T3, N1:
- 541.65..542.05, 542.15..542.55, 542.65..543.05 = -0.04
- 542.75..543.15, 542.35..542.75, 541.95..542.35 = -0.19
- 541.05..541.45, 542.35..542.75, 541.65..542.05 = -1.08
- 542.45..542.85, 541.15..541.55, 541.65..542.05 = -0.59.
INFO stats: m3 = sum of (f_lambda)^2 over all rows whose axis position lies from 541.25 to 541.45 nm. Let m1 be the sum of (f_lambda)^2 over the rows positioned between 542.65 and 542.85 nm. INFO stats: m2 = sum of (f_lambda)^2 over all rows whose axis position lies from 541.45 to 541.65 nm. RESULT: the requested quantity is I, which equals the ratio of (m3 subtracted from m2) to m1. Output 0.09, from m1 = 143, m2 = 157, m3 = 145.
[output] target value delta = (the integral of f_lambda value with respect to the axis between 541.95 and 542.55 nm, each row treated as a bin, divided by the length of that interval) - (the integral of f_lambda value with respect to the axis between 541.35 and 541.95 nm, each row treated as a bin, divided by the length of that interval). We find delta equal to 0.00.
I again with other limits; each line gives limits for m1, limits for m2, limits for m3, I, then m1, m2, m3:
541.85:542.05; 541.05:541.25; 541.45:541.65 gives -0.17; 162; 130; 157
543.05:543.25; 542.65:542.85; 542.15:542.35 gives -0.13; 127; 143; 159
